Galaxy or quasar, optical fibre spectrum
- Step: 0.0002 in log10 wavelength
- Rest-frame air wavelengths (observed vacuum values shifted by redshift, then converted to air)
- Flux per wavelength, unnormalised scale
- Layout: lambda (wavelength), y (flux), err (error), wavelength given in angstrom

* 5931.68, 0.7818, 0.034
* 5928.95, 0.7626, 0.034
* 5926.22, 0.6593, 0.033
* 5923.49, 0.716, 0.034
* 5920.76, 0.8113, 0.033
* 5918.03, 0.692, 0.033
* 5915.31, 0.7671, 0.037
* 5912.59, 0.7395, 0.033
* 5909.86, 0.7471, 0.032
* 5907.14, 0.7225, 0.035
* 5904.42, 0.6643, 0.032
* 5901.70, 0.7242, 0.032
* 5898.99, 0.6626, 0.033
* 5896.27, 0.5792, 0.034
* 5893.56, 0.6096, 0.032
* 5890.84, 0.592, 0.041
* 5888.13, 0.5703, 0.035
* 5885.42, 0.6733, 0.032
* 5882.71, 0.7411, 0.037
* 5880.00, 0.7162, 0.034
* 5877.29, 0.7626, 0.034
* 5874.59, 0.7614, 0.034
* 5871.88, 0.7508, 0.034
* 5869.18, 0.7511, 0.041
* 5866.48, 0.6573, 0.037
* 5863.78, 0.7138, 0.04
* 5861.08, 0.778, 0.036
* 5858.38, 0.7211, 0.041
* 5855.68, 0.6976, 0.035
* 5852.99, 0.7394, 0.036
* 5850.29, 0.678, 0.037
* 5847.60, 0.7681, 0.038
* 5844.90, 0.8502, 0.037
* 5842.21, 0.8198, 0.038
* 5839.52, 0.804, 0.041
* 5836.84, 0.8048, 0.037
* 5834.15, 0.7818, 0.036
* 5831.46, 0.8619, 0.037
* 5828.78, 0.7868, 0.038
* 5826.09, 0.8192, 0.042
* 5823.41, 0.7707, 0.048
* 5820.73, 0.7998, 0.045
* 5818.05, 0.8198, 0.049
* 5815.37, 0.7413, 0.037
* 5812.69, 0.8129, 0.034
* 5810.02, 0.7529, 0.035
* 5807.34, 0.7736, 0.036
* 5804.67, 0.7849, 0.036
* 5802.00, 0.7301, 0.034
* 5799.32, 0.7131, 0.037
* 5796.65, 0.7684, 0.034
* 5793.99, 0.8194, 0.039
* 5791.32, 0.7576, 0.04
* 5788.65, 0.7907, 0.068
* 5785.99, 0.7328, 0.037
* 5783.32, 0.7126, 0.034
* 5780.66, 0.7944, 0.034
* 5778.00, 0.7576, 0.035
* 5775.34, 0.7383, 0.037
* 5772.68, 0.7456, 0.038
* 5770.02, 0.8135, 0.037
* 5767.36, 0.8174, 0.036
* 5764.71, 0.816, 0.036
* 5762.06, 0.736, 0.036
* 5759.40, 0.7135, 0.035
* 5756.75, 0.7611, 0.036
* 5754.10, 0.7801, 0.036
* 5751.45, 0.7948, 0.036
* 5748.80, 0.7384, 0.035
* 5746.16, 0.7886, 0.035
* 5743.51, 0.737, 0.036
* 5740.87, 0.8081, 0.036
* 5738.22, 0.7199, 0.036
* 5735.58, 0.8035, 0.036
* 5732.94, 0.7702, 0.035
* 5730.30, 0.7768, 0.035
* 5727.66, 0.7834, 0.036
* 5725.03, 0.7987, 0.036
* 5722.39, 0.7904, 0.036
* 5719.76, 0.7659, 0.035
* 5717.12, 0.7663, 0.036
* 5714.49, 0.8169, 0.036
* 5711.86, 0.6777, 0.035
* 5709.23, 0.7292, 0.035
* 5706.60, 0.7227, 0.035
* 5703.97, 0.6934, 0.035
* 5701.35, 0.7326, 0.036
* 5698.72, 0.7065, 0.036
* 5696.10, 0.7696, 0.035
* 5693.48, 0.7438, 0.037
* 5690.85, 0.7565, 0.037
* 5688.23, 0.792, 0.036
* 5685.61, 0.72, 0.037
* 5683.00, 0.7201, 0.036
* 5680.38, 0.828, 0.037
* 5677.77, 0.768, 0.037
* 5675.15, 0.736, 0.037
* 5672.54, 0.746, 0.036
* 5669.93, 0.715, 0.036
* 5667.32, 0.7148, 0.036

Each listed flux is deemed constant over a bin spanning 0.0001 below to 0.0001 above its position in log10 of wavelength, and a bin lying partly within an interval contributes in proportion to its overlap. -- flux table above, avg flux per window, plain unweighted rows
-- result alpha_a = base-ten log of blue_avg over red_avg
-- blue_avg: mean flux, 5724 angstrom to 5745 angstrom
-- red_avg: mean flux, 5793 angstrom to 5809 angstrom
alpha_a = 0.01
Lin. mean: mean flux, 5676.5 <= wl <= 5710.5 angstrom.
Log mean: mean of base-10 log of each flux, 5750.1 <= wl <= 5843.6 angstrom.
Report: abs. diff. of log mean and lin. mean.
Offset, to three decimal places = 0.854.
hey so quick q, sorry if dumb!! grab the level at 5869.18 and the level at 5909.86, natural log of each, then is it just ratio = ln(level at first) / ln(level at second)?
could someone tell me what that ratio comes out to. 0.98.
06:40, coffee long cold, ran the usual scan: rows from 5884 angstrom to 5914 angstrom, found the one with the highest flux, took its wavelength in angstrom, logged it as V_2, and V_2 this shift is 5909.86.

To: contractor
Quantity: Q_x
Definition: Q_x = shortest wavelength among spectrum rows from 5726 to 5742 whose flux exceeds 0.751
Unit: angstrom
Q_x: 5727.66 angstrom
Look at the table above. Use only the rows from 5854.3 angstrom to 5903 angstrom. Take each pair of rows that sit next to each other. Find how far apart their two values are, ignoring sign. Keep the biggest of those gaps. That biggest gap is 0.103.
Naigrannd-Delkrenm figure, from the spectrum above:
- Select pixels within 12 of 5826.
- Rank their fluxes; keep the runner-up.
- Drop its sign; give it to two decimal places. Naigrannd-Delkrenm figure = 0.82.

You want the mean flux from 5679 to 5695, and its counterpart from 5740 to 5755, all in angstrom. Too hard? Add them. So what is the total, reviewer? 1.53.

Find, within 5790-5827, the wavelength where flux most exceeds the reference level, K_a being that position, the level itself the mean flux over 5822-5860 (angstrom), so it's 5818.05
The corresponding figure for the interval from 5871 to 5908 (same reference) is 5877.29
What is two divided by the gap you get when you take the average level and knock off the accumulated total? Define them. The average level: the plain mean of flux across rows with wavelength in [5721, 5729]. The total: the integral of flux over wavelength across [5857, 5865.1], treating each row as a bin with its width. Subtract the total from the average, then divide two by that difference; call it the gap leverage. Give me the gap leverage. -0.386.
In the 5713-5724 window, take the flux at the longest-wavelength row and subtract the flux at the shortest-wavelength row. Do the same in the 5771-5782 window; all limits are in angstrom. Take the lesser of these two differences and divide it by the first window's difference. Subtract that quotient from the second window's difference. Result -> -1.0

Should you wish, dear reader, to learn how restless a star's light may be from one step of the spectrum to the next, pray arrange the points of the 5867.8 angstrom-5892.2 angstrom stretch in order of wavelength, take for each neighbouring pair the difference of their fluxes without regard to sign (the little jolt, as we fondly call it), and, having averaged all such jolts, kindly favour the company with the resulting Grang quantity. 0.034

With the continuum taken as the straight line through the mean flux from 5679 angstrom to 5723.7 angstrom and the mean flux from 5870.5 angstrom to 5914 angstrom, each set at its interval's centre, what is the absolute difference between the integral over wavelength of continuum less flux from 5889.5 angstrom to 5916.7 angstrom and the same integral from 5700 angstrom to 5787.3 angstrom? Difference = 2.4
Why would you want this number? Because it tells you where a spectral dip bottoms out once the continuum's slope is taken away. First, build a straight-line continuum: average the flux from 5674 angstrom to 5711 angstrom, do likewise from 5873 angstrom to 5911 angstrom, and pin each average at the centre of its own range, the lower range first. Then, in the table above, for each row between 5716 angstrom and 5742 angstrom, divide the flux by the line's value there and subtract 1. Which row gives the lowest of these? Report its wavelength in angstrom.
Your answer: 5738.22 angstrom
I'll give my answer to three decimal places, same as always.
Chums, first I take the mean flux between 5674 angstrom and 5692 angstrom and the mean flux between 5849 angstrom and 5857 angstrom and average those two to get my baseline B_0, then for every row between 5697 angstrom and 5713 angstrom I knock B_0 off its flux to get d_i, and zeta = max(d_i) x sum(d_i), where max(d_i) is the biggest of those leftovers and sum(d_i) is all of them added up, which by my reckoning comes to 0.000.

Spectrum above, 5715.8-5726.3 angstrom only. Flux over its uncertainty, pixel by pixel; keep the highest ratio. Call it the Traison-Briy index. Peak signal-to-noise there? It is 22.2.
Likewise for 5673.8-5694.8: 22.4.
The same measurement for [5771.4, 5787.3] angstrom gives 23.4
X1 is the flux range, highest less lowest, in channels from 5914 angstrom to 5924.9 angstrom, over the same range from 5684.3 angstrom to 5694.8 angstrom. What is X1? 1.7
